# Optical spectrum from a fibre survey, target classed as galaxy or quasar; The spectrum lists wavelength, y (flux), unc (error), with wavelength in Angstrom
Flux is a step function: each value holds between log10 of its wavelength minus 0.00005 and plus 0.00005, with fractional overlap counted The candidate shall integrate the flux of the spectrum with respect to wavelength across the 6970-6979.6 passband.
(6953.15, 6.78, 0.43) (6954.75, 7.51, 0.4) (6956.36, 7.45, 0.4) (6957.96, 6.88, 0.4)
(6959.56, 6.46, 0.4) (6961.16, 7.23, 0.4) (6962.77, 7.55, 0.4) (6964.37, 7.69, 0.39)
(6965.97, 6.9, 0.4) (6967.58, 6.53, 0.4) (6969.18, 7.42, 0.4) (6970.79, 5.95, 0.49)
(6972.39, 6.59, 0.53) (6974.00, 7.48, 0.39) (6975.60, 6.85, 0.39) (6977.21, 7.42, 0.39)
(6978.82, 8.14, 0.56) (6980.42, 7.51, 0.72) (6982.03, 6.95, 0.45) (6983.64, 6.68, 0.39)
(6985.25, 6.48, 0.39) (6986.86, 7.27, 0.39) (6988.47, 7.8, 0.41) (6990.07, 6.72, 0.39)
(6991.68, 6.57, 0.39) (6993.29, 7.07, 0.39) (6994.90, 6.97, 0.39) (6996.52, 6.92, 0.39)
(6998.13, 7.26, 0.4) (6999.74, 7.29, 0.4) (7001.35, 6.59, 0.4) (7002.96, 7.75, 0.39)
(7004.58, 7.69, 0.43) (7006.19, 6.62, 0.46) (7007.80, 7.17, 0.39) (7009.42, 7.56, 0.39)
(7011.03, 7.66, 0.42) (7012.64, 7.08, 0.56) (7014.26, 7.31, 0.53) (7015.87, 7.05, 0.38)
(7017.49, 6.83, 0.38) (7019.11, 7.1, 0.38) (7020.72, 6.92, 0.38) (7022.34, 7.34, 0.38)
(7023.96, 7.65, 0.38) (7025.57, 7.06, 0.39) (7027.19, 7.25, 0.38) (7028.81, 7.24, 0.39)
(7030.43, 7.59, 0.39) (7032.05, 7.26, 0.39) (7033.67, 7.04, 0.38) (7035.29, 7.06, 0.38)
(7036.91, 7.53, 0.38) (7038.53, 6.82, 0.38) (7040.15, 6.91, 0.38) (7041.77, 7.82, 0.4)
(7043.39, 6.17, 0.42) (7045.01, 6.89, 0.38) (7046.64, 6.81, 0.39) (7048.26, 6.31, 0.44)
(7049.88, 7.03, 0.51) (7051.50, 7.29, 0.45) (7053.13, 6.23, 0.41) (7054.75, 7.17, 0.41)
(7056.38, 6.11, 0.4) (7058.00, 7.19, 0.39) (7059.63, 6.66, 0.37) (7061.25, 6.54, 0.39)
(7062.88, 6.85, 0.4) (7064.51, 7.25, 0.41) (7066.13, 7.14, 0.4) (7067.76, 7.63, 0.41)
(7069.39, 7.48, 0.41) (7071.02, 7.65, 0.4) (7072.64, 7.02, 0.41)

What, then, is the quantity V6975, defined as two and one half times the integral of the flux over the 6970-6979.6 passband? 170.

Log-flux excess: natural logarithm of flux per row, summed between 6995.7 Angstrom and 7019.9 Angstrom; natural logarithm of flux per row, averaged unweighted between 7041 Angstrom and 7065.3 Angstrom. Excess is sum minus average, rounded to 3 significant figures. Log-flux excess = 27.7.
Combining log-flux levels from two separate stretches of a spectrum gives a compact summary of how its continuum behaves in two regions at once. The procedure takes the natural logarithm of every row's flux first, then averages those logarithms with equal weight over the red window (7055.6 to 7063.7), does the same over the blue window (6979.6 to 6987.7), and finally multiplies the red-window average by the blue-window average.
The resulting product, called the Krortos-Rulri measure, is 3.68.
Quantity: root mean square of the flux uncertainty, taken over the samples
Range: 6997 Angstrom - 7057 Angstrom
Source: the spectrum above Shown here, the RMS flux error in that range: 0.41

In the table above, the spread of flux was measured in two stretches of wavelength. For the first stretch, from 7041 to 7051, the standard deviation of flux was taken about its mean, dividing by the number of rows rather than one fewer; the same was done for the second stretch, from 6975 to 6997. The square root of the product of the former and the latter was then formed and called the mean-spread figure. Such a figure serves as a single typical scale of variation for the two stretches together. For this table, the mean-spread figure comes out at 0.50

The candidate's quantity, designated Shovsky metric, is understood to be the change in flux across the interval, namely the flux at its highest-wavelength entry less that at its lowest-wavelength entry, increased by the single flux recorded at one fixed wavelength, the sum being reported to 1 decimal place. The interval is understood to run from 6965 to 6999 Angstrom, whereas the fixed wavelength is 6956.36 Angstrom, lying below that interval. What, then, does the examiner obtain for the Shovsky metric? 7.8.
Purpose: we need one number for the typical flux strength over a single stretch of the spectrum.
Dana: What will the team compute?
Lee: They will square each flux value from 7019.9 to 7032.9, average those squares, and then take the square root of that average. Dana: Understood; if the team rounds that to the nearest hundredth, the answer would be 7.29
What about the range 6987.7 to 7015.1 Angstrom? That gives 7.19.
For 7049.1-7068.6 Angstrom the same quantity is 6.94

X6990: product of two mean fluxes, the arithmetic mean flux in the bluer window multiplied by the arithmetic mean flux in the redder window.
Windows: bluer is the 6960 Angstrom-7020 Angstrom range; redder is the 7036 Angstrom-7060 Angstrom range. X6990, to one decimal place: 48.9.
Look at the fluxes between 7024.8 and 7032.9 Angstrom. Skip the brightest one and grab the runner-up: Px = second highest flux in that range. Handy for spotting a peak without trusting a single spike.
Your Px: 7.26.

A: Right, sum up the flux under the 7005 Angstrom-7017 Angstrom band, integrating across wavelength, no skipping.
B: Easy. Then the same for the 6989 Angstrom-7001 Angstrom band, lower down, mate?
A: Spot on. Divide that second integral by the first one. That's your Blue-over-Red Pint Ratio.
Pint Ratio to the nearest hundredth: 0.97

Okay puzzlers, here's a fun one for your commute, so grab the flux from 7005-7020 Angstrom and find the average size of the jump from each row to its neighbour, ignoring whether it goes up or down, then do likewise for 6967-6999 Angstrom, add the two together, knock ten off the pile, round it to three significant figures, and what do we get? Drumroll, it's -9.10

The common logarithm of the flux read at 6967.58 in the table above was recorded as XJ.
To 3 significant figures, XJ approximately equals 0.815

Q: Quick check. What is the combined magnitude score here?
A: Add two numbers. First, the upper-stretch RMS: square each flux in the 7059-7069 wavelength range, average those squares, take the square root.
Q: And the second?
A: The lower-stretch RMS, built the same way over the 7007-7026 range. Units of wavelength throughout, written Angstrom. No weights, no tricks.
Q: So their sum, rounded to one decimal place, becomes 14.3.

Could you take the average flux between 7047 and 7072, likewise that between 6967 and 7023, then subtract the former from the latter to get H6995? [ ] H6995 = 0.13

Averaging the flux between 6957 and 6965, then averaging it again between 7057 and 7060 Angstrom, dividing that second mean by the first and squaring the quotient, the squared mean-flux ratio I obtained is 0.93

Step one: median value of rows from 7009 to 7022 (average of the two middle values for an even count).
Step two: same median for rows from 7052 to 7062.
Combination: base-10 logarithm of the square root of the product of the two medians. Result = 0.835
